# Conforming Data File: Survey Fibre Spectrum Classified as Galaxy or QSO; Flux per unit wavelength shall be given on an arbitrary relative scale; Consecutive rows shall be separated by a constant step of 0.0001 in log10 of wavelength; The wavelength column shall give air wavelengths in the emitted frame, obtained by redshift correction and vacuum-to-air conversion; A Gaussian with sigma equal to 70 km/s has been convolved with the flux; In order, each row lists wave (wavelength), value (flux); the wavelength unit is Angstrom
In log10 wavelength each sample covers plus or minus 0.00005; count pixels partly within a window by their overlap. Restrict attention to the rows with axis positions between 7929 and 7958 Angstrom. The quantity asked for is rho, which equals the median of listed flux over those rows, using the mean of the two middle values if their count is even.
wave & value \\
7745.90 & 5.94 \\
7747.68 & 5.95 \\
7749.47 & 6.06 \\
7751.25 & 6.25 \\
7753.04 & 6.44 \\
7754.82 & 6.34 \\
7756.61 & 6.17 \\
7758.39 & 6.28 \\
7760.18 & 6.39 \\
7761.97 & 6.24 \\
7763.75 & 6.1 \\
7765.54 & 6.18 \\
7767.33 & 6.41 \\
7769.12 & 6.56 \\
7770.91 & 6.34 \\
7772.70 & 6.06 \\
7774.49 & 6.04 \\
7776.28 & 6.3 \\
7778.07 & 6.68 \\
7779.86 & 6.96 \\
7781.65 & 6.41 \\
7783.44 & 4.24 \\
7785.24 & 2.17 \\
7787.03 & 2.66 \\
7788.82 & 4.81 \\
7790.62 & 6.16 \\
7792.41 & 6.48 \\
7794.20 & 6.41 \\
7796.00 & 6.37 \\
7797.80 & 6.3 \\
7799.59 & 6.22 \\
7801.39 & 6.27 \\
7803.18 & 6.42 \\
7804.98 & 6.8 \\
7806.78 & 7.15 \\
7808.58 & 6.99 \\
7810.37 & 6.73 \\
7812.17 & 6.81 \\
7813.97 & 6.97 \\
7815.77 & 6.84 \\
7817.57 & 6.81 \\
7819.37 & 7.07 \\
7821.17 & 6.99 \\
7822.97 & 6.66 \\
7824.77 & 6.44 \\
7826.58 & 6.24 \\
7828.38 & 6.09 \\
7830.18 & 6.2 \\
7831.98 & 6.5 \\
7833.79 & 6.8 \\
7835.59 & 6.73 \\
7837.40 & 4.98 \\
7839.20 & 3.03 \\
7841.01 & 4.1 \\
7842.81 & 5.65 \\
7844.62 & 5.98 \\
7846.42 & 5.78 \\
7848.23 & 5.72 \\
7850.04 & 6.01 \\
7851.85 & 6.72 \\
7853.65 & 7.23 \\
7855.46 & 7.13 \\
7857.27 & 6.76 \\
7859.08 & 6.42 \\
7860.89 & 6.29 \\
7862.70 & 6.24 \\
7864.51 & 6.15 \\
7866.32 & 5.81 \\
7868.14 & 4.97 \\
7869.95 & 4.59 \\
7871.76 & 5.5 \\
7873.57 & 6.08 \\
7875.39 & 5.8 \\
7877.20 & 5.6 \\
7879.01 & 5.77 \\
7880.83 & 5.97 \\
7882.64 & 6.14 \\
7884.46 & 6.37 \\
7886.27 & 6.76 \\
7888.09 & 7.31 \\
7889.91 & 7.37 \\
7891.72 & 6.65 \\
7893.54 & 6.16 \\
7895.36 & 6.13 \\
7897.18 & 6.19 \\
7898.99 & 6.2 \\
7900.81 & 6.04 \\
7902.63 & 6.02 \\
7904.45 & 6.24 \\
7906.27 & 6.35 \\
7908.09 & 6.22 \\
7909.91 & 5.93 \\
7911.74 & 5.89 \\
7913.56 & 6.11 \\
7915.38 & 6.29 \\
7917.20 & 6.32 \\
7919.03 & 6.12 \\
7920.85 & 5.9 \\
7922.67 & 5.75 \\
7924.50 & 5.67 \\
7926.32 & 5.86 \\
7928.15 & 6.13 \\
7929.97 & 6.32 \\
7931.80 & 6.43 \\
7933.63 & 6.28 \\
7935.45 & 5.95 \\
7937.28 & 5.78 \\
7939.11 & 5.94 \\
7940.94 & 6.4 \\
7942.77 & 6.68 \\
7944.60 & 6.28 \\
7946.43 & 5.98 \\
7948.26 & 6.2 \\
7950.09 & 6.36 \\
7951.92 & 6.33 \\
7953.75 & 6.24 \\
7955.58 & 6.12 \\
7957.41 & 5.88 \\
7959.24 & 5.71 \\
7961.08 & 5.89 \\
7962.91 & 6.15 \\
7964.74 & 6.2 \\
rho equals 6.26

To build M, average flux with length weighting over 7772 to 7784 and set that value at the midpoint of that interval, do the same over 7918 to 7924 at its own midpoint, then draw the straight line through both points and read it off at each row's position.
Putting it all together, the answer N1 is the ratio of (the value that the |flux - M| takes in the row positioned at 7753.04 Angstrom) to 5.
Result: 0.049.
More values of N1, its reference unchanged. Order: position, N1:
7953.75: 0.077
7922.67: 0.031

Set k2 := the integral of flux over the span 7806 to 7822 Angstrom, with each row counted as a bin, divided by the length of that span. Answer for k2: 6.93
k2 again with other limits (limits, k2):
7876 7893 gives 6.42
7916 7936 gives 6.07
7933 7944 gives 6.17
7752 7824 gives 6.21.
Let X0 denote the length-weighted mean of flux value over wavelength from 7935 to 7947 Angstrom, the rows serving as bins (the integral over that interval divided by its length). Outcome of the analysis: 6.2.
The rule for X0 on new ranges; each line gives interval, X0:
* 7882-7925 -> 6.3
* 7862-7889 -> 5.9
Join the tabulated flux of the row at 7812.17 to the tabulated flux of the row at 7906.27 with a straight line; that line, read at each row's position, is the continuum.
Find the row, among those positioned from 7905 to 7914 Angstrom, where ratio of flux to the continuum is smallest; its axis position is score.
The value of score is 7911.74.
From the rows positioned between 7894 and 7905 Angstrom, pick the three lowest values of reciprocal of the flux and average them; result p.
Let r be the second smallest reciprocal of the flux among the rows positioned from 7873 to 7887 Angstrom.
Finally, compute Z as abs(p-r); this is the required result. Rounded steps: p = 0.161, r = 0.157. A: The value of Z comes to 0.004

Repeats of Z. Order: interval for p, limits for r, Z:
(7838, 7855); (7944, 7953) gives 0.007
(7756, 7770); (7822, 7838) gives 0.006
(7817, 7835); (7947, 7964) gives 0.014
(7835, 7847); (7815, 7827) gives 0.020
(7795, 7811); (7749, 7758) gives 0.014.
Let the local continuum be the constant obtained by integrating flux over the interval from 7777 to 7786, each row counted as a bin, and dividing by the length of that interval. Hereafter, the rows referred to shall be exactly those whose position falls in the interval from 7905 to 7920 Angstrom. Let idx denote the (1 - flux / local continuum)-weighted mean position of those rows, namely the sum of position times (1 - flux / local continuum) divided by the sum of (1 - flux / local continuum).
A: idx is 7912.7 Angstrom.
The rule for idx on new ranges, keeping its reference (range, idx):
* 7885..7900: 7891.4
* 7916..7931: 7923.6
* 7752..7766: 7759.0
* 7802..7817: 7809.7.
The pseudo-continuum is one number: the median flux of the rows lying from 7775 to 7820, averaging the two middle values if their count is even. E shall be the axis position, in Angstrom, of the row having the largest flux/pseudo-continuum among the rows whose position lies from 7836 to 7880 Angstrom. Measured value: 7853.65 Angstrom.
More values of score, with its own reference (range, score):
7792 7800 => 7799.59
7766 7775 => 7774.49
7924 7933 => 7924.50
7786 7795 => 7787.03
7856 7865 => 7864.51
